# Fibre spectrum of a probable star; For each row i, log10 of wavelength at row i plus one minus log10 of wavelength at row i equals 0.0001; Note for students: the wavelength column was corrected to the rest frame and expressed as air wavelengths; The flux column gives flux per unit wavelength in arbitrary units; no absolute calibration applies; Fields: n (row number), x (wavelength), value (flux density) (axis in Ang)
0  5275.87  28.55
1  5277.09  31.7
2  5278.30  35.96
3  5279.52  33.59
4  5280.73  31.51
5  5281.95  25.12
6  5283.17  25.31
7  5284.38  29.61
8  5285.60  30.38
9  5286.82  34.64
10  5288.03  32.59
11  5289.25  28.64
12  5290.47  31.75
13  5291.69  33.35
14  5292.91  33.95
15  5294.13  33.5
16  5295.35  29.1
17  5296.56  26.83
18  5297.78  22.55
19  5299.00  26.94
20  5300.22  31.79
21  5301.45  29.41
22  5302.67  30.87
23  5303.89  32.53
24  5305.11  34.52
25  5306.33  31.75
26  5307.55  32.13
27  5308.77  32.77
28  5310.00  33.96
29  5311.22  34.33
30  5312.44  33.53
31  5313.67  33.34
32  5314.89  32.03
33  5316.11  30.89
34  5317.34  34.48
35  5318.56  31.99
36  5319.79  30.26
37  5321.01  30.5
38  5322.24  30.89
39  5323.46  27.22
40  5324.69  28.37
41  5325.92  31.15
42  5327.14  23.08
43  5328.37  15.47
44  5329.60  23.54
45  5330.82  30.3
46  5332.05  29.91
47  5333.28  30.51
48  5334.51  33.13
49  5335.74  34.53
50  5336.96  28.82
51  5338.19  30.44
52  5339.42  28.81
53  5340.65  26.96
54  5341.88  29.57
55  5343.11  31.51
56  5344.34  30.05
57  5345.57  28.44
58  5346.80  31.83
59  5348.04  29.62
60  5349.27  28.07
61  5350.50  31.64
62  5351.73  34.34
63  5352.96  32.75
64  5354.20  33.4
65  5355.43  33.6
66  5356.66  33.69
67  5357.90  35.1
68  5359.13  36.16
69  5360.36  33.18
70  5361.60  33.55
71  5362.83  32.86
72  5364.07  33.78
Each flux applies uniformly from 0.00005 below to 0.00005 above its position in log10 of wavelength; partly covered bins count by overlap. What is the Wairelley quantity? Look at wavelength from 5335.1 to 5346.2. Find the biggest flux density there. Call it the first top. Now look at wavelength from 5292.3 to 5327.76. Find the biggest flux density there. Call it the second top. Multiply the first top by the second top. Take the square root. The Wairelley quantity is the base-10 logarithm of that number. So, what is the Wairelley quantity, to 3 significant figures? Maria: 1.54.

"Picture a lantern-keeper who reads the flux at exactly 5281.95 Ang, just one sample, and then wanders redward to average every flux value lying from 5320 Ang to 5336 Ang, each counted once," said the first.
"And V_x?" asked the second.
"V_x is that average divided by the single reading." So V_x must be 1.13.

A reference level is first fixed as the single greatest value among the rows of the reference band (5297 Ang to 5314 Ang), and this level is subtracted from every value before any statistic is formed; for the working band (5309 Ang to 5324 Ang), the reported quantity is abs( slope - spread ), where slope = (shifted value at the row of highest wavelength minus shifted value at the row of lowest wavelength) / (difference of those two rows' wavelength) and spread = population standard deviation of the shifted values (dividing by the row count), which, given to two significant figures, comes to 2.5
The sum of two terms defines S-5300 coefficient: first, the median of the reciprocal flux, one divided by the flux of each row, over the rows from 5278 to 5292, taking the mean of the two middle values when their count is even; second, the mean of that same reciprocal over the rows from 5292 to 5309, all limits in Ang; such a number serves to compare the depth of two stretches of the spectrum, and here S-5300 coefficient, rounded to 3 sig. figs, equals 0.0647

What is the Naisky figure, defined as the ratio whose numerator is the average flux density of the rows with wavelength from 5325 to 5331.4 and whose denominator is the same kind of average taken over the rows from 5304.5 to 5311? 0.75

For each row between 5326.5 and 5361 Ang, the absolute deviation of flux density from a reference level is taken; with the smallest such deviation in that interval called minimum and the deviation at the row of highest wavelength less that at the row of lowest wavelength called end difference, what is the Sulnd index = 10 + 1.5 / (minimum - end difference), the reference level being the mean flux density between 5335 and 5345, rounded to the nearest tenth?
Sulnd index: 10.4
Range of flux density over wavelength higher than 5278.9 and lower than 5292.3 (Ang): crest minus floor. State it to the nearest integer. 10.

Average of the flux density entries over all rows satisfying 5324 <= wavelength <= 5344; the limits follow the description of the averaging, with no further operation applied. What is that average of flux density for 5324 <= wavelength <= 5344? 29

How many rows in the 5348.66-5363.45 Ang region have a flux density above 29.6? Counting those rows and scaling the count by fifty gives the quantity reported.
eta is 550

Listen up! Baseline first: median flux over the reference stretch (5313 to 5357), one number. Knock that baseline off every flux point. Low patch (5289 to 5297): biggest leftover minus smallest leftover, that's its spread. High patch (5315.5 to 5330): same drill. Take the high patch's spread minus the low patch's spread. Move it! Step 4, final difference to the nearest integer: 12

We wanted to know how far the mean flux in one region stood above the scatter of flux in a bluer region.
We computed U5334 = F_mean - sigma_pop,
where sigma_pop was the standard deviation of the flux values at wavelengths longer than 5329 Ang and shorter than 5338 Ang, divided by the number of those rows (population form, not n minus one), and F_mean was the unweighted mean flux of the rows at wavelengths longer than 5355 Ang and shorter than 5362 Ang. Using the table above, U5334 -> 31.0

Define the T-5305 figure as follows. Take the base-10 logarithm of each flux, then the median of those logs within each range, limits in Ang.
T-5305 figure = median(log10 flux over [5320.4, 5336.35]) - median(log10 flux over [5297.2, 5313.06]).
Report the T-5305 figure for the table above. -0.03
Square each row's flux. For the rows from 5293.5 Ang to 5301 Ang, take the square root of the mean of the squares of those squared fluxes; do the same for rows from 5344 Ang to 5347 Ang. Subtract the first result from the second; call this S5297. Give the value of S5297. 65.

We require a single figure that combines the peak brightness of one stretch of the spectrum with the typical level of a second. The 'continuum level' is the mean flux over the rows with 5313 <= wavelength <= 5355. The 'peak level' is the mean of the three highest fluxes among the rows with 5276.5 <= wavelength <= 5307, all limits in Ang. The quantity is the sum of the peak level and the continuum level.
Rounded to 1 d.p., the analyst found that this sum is 65.0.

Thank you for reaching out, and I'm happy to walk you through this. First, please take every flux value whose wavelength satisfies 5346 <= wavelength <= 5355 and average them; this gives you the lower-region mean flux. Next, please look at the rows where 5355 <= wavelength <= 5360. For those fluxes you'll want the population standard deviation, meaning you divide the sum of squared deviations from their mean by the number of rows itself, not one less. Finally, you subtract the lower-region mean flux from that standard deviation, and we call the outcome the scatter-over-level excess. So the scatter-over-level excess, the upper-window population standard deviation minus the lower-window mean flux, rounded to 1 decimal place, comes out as -30.6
